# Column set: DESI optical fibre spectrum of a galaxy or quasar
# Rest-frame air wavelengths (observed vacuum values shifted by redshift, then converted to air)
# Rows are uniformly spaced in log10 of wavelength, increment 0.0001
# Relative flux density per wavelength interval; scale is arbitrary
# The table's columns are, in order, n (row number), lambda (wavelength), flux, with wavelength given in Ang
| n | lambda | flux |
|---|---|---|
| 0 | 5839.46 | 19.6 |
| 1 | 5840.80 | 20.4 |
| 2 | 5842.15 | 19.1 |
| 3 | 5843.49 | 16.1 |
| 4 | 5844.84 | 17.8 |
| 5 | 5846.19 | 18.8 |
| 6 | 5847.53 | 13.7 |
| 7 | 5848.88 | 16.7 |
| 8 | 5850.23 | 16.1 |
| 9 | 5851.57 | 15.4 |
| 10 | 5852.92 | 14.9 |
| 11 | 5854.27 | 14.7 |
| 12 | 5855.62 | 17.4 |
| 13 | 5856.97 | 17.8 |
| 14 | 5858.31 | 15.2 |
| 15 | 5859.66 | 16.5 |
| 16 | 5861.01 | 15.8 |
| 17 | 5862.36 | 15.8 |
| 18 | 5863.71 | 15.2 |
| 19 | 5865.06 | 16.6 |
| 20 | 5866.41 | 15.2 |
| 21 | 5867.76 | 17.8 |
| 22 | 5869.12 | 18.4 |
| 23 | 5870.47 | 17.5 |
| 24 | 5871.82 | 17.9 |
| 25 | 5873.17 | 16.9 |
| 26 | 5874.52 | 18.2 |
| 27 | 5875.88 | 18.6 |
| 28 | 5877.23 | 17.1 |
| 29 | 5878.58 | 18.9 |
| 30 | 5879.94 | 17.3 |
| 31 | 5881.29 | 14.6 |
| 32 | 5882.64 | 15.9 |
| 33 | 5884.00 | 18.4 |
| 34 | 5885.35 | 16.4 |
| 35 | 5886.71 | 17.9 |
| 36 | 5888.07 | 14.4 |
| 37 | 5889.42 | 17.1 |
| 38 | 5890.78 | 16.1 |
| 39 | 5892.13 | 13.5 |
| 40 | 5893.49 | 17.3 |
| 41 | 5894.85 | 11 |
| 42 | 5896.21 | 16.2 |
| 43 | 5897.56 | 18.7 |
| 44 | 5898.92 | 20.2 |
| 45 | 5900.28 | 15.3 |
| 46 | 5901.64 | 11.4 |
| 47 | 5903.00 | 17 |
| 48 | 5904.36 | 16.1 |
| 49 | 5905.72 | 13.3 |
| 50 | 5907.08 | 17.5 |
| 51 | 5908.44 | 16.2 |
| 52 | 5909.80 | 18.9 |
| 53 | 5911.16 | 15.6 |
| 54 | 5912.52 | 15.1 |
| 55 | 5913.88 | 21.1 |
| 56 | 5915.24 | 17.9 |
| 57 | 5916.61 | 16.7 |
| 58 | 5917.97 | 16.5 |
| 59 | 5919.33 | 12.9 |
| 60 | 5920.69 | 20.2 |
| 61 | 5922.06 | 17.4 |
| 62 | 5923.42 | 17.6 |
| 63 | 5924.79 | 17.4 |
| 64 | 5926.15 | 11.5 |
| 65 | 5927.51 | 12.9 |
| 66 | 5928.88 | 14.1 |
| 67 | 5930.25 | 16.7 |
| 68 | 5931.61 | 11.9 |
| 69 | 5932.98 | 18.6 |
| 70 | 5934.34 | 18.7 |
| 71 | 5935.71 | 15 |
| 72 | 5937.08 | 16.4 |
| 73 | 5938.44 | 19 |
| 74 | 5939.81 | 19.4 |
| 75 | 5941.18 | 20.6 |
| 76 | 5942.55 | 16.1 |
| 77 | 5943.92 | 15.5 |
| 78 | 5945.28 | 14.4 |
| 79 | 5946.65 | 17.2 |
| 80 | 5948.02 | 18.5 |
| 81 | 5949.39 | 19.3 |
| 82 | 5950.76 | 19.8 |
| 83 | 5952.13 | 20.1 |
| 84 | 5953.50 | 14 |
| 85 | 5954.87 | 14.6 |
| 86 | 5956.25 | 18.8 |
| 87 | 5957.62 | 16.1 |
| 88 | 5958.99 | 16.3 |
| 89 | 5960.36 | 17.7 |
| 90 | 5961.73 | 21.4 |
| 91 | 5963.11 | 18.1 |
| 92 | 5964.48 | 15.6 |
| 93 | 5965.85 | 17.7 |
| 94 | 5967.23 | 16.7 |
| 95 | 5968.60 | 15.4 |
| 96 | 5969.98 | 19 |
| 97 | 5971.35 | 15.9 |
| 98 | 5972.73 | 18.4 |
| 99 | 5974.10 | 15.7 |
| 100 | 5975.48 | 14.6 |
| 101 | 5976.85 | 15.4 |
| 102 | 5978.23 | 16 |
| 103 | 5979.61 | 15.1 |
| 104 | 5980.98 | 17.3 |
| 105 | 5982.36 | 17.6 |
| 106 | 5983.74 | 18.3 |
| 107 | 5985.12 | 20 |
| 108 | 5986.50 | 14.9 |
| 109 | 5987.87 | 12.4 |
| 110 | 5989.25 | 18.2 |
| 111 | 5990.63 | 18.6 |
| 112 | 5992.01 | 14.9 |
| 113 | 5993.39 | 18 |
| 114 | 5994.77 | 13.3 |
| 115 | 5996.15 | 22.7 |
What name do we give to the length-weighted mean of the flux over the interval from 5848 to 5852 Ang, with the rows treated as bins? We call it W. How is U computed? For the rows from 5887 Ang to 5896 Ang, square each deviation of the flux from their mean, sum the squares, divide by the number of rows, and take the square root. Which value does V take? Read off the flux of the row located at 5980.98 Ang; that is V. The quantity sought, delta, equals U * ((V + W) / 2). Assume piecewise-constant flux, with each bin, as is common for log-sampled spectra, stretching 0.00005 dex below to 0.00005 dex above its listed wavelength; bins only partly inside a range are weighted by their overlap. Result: 37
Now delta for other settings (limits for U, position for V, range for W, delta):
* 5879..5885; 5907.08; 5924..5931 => 23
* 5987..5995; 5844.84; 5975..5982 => 42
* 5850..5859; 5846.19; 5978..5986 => 21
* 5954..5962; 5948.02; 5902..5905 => 38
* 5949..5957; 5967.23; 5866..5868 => 41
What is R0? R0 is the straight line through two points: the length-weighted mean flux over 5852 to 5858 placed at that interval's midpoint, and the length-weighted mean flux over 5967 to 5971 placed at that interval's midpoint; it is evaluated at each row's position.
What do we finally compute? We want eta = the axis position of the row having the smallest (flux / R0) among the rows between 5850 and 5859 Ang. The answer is 5854.27 Ang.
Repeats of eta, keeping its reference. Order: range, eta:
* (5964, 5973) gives 5968.60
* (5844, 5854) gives 5847.53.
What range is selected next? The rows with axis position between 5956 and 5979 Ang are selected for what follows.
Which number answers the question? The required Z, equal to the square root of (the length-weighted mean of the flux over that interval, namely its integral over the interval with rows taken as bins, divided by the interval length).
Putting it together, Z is 4.12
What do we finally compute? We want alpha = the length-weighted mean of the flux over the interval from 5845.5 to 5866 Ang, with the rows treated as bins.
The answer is 16.0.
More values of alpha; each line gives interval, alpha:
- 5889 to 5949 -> 16.4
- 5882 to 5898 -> 16.0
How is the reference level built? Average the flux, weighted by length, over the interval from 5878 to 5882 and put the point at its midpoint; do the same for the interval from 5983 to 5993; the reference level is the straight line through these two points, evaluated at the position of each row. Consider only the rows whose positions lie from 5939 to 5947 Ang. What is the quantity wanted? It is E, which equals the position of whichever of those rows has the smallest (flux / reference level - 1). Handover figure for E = 5945.28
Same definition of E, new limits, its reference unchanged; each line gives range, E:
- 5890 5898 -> 5894.85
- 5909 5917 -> 5912.52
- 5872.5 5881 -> 5873.17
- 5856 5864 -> 5858.31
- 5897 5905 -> 5901.64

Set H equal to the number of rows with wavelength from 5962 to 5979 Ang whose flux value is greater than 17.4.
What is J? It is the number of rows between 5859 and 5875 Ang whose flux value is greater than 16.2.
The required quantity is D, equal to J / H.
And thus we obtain 2.0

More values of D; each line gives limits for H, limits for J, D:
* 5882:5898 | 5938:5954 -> 2.7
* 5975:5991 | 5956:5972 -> 1.6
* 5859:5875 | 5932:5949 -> 1.6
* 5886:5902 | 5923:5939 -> 2.3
